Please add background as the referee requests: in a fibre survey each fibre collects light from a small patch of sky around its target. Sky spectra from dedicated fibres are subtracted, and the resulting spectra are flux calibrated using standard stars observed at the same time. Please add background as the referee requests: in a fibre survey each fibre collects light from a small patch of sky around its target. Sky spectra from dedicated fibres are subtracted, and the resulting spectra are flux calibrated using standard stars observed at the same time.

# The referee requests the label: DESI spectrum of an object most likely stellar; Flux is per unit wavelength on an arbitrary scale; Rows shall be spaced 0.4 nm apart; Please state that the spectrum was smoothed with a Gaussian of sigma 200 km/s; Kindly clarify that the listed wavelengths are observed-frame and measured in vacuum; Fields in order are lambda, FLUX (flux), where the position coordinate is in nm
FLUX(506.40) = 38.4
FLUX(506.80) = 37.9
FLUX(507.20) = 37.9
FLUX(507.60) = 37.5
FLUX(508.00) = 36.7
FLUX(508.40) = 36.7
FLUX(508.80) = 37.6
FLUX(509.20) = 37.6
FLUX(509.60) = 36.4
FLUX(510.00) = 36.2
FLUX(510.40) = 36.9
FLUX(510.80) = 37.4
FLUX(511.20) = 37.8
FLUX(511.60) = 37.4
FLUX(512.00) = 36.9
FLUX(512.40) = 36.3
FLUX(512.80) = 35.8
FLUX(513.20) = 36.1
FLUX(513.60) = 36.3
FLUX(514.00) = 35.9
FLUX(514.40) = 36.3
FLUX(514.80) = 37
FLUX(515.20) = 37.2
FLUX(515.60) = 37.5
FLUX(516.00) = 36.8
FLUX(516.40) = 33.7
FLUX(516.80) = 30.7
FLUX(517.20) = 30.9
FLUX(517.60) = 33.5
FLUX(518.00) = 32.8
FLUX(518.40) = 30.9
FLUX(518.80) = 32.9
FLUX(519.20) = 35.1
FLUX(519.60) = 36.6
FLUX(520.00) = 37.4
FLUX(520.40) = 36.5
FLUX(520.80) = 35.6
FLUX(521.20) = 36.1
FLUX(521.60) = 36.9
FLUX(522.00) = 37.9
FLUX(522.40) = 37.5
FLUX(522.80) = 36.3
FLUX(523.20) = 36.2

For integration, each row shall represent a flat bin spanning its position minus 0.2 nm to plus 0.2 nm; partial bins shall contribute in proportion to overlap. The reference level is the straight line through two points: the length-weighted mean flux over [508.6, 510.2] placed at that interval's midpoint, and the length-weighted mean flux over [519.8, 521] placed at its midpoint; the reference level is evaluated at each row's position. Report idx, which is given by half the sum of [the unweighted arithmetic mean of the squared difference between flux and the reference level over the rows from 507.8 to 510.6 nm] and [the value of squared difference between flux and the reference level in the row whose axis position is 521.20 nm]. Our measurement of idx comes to 0.20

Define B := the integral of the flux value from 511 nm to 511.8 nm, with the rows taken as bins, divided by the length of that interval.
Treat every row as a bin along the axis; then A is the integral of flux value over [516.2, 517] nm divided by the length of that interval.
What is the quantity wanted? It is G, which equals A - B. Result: -5.4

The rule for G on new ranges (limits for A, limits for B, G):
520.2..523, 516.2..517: 4.5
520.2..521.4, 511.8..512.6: -0.5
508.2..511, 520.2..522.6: 0.2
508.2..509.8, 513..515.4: 0.6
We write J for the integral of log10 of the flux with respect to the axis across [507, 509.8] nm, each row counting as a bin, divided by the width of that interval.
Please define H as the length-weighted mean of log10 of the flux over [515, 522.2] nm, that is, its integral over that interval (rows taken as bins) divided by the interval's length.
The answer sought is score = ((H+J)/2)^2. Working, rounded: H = 1.54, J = 1.57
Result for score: 2.42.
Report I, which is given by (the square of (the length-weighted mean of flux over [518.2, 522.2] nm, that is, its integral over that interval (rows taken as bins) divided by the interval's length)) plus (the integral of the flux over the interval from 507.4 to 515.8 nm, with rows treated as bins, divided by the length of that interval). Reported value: 1303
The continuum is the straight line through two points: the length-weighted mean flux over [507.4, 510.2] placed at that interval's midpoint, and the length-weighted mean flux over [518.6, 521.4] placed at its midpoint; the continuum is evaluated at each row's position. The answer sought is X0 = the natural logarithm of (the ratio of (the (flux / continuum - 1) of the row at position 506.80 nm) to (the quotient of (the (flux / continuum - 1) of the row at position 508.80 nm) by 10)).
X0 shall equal 2.42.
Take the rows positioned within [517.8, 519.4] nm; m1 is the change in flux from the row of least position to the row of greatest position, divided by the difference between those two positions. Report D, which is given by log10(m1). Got 0.28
